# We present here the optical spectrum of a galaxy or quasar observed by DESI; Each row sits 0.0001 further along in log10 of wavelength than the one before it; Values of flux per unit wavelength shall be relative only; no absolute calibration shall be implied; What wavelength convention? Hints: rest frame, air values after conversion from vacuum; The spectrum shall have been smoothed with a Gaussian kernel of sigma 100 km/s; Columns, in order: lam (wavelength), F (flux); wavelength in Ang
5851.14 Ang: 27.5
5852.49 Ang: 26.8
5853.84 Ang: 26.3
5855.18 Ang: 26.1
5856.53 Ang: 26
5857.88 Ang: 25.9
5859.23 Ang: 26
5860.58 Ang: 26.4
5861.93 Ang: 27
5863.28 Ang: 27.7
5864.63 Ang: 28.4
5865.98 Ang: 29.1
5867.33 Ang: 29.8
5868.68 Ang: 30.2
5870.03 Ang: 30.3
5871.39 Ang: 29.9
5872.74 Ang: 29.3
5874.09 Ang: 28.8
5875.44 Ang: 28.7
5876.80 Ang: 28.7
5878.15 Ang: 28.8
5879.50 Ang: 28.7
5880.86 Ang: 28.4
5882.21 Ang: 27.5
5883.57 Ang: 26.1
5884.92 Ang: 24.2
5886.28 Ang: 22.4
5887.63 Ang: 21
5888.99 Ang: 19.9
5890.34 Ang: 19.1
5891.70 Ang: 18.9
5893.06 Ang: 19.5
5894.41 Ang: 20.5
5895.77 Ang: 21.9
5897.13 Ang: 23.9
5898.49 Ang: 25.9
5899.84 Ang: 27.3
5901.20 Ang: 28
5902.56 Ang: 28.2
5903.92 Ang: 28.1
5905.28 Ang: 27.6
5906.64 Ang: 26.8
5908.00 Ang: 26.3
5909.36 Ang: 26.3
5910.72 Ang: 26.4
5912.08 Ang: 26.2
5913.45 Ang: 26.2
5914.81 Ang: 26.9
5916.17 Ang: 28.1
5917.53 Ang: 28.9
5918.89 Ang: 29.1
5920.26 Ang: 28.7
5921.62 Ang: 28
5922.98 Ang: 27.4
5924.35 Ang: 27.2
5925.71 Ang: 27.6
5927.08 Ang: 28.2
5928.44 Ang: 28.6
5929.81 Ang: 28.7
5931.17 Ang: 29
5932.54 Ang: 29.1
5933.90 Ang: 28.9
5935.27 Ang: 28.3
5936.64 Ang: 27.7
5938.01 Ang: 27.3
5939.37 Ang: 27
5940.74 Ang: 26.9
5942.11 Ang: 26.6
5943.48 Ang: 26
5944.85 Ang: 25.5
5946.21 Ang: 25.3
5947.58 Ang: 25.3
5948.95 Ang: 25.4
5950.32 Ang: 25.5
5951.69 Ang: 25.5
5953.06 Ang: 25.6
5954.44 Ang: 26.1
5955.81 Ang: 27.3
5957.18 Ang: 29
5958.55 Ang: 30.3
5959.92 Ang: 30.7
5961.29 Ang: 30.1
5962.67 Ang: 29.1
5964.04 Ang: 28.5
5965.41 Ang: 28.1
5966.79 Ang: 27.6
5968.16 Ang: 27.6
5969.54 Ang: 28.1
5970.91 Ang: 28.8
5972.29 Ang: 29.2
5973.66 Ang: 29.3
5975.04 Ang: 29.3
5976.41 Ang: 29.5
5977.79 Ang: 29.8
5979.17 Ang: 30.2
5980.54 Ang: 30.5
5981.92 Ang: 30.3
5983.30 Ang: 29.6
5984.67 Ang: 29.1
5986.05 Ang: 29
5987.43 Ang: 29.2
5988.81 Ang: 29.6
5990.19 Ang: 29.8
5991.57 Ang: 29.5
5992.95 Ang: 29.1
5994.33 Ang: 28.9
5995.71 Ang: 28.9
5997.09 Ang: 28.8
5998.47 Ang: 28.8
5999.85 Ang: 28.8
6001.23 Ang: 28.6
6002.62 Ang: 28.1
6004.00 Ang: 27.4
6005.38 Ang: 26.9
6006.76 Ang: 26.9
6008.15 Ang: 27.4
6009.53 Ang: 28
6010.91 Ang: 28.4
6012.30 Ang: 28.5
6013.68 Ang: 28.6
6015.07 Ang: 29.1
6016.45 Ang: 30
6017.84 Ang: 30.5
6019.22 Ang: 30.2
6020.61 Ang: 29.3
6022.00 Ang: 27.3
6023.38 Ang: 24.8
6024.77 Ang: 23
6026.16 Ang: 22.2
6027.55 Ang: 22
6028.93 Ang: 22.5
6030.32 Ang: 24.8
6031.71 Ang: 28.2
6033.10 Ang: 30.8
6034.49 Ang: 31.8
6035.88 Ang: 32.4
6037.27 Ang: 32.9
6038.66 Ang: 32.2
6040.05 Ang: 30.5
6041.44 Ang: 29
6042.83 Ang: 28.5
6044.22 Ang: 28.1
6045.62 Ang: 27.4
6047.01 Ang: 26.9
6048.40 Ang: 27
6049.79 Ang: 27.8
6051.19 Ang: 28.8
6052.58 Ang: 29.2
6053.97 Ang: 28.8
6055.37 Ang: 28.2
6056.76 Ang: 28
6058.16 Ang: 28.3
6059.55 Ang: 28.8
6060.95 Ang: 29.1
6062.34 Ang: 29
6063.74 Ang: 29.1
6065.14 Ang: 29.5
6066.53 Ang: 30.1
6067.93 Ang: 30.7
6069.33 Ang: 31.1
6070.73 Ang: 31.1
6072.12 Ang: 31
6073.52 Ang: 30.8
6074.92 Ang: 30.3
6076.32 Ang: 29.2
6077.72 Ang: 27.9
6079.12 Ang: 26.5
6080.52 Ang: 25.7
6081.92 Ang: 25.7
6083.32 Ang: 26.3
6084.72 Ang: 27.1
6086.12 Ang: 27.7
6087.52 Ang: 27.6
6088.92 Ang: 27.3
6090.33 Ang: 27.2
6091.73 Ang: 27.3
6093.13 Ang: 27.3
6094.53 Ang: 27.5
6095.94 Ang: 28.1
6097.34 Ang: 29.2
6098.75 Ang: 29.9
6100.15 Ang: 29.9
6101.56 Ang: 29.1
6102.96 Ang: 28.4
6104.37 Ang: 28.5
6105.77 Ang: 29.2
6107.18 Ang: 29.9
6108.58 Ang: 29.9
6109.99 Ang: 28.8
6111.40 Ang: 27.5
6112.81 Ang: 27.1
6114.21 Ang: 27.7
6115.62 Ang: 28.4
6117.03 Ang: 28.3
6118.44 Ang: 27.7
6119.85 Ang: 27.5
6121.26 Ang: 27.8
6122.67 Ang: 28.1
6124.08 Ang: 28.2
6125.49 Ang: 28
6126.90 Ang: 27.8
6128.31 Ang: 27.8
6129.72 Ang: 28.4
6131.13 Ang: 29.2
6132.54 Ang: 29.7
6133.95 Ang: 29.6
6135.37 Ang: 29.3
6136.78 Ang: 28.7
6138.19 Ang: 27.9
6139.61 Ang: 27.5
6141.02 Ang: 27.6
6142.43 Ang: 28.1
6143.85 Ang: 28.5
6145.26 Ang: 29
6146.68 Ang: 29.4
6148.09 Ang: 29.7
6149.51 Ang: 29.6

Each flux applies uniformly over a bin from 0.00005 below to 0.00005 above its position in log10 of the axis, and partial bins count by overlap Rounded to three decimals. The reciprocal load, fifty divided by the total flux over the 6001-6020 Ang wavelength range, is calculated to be 0.125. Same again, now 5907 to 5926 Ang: 0.130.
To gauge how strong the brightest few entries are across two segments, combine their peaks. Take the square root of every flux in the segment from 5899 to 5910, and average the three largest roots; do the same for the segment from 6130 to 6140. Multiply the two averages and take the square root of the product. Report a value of 5.37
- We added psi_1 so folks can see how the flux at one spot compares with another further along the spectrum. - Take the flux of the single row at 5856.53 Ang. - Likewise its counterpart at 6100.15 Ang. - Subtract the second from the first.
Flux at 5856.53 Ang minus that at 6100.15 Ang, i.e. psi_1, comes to -3.9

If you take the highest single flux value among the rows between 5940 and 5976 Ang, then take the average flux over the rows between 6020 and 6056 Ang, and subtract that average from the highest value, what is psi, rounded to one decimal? 2.8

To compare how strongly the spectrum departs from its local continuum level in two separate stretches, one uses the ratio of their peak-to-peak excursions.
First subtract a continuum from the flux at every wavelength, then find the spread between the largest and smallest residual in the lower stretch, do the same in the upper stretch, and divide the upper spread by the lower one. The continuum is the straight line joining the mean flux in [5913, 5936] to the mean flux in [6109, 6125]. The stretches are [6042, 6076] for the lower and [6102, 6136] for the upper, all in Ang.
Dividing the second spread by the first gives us 0.66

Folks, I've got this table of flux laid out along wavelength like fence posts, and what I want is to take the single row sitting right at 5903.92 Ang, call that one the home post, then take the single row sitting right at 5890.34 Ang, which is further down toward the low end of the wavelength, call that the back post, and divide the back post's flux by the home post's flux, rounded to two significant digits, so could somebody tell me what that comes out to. 0.68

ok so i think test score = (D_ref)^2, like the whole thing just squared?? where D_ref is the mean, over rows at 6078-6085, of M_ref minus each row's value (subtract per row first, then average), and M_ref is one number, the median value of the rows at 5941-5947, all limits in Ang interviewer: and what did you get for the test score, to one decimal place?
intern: 0.3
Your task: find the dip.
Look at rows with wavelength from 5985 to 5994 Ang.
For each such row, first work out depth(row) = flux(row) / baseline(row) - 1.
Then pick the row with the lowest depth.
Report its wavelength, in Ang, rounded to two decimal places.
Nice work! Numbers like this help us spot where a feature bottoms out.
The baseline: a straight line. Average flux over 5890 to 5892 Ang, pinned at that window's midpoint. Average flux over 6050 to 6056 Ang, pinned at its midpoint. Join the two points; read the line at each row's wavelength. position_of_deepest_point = 5992.95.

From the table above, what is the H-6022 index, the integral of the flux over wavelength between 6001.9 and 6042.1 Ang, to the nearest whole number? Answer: 1128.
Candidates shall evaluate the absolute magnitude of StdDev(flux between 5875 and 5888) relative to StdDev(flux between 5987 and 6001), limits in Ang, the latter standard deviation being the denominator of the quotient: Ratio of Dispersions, 8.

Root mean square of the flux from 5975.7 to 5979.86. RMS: 29.8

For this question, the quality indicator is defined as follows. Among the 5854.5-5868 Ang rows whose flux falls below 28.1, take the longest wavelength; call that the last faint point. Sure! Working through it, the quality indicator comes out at 5863.28 Ang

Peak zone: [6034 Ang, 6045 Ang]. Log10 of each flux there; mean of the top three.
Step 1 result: 1.51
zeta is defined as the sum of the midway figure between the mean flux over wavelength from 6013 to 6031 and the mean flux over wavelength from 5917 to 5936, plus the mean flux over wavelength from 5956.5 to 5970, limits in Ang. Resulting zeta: 56.4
